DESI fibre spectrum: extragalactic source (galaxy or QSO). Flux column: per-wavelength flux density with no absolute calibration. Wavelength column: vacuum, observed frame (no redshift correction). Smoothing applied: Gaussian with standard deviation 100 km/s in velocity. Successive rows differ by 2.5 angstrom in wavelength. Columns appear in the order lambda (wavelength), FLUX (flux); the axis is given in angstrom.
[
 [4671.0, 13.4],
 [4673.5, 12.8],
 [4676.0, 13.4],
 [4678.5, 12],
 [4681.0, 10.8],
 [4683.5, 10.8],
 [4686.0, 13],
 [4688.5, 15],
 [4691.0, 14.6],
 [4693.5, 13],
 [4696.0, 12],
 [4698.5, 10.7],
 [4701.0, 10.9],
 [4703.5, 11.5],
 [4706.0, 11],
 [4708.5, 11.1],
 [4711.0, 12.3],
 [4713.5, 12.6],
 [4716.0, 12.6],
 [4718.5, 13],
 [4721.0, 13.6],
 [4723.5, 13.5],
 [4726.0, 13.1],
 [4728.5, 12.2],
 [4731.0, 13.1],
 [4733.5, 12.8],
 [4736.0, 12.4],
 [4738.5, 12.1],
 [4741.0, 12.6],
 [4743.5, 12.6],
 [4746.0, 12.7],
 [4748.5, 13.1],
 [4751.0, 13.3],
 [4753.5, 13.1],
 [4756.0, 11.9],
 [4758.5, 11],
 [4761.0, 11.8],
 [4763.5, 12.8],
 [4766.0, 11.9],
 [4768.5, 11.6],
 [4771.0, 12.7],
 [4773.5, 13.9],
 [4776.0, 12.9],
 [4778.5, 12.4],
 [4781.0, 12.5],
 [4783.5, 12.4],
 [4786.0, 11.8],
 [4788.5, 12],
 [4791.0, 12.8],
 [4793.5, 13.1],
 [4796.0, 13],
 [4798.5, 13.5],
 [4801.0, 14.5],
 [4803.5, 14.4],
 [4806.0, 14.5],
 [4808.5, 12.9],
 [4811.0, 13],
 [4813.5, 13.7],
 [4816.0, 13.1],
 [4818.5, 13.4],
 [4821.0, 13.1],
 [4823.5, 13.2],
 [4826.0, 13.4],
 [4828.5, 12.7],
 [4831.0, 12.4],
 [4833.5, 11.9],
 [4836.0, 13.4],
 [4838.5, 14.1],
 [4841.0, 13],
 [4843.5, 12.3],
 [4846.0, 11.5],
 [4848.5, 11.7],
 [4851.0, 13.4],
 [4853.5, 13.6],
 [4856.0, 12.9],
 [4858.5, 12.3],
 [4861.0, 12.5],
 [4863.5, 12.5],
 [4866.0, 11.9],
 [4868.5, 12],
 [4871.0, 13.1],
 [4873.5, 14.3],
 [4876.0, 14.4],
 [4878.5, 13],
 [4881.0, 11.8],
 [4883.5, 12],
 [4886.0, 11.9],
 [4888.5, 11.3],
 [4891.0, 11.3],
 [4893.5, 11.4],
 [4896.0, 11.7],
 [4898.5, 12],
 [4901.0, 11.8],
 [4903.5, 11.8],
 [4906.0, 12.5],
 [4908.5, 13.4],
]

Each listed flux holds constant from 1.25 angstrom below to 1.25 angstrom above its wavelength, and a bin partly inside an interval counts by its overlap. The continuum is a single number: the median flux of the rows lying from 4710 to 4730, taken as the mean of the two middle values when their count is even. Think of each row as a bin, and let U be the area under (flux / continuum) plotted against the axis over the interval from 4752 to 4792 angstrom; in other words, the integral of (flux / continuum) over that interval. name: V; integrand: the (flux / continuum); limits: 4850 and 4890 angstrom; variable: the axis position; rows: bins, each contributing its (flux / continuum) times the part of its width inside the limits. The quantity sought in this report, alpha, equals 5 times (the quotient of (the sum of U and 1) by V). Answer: 5.00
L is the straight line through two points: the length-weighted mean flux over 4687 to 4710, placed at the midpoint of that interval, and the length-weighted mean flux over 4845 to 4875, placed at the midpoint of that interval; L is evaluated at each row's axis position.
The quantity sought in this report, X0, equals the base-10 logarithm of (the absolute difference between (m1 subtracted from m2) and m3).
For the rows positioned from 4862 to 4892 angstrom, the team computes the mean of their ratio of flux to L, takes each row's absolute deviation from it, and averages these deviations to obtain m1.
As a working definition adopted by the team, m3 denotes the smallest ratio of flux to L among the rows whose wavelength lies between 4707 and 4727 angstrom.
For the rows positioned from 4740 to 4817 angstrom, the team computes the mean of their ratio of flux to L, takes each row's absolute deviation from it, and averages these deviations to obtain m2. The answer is -0.033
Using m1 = 0.066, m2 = 0.048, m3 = 0.907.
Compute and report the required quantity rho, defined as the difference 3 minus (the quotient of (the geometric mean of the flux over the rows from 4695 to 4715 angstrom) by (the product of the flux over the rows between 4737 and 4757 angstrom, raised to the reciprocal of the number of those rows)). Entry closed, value 2.09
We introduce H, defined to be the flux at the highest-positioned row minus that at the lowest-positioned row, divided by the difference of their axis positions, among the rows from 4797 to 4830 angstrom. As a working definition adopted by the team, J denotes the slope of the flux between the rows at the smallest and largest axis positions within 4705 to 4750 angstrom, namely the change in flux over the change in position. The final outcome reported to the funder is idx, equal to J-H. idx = 0.076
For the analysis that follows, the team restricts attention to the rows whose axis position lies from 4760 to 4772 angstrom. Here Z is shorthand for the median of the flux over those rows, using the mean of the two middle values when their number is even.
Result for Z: 11.9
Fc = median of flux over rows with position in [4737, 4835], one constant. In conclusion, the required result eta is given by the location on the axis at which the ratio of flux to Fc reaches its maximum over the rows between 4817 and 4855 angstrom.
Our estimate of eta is 4838.5 angstrom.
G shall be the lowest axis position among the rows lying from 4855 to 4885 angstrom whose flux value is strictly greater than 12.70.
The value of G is 4856.0 angstrom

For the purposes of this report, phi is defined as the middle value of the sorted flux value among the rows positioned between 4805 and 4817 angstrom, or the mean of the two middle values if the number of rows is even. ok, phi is 13.1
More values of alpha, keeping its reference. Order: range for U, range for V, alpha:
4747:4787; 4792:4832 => 4.77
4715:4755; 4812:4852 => 5.11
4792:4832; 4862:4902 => 5.57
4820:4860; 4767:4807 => 5.05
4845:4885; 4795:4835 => 4.89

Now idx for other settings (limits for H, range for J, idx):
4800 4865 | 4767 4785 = 0.085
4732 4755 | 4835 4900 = -0.037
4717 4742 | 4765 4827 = 0.043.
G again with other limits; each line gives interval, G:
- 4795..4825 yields 4796.0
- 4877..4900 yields 4878.5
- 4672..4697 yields 4673.5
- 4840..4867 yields 4841.0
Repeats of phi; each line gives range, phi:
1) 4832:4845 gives 13.0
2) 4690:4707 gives 11.5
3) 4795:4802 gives 13.5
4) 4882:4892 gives 11.6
